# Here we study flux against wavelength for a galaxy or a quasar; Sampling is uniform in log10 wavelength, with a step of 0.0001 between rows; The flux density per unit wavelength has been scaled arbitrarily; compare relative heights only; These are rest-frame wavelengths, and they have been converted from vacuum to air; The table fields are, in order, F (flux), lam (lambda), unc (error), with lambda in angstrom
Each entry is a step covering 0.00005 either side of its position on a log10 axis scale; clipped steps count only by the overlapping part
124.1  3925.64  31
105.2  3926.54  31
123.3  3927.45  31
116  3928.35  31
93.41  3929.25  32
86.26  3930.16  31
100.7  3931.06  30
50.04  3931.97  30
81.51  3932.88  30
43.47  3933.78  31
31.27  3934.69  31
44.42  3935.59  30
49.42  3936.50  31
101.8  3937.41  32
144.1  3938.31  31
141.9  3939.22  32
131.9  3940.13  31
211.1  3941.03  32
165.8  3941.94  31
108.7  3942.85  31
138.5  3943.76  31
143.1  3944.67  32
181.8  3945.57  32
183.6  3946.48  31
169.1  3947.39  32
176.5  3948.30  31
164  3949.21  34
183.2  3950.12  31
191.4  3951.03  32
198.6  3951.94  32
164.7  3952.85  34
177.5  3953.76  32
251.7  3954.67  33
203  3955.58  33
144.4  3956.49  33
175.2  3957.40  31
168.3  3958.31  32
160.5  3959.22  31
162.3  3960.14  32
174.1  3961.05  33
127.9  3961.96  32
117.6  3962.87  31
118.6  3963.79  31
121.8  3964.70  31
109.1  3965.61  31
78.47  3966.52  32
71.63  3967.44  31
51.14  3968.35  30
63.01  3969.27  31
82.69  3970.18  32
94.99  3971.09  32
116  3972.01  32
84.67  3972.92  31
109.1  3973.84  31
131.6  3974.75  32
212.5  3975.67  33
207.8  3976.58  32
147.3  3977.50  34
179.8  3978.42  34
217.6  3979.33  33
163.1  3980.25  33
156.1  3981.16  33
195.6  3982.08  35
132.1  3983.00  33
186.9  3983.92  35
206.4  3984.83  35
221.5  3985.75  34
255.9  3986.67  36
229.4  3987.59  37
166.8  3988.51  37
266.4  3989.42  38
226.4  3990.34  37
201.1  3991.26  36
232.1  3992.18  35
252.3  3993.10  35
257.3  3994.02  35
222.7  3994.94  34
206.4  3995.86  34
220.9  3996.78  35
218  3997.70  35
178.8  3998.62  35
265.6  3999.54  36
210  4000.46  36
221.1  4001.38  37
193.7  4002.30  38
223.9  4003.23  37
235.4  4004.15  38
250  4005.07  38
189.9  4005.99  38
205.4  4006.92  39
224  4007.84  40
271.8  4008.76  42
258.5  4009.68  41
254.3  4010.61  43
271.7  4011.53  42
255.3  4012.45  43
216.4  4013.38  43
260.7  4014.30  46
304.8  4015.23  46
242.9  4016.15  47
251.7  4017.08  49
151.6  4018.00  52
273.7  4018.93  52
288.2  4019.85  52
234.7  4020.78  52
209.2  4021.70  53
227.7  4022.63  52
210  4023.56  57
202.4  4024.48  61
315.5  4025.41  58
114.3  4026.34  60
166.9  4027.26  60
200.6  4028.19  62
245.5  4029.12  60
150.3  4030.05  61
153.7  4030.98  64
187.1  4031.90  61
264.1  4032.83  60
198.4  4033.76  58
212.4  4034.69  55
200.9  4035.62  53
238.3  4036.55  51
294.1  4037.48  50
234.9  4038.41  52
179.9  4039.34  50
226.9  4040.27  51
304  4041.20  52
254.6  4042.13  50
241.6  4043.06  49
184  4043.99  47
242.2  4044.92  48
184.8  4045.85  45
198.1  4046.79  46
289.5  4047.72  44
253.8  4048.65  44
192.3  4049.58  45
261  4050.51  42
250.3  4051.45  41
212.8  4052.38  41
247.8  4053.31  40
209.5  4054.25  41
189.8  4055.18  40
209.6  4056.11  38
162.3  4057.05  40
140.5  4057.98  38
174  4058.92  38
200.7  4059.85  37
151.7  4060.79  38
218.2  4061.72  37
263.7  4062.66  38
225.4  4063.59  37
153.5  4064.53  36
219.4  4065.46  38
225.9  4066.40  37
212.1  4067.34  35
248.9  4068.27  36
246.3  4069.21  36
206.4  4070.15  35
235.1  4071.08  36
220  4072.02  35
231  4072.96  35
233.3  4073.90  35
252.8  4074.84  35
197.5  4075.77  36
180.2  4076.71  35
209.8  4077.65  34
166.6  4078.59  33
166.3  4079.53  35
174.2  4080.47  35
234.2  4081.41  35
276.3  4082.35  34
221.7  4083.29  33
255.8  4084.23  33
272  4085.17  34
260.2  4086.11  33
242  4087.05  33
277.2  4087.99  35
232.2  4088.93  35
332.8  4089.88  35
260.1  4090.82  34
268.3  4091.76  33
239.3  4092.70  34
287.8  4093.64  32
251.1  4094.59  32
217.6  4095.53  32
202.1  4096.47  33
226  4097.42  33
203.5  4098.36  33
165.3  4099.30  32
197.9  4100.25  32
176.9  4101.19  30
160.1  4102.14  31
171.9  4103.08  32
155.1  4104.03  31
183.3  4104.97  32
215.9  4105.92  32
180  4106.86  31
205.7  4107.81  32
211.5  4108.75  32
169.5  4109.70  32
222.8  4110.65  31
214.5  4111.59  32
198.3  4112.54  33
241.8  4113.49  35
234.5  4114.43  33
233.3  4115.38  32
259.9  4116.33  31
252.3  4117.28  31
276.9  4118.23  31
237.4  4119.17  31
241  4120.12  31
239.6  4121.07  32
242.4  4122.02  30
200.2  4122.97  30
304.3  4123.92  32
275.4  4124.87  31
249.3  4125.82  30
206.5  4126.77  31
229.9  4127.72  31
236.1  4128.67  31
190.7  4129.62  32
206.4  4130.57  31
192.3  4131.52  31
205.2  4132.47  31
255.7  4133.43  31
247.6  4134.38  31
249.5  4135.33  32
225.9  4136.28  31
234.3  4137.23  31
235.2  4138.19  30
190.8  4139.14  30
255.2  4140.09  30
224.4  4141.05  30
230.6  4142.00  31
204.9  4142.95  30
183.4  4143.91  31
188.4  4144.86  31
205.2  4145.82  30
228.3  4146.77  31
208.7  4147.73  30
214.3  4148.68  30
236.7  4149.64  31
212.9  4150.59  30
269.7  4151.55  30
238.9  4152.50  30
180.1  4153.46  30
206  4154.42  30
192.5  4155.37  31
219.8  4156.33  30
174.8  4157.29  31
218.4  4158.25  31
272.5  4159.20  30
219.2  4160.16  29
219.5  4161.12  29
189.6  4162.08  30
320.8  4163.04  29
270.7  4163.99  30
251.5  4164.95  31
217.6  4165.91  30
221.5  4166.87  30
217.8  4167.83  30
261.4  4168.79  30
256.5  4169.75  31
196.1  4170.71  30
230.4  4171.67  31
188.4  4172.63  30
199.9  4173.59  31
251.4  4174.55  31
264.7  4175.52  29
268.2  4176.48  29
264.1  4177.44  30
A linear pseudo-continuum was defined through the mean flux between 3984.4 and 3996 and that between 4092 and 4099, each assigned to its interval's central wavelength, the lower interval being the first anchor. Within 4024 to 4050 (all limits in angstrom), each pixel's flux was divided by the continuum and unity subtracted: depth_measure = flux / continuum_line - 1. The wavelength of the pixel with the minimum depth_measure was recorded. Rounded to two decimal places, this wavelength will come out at 4026.34 angstrom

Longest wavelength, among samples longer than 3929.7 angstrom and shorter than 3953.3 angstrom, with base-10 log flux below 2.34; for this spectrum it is 3952.85 angstrom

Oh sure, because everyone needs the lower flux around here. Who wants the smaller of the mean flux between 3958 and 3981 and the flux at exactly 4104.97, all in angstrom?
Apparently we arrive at 131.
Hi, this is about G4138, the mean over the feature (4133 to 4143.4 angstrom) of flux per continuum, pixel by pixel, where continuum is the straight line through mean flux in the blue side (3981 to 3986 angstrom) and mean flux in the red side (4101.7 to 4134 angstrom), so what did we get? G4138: 1.03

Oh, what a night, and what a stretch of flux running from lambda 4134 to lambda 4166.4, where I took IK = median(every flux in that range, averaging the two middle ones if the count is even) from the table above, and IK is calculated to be 220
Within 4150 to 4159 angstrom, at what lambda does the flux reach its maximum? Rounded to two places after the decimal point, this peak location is 4151.55 angstrom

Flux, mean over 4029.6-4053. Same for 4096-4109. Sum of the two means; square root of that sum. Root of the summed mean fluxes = 20.3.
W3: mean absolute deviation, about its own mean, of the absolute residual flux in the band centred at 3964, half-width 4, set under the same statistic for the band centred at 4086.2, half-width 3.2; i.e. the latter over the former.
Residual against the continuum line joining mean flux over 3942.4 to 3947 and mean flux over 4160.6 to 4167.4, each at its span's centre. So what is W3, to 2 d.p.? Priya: 0.84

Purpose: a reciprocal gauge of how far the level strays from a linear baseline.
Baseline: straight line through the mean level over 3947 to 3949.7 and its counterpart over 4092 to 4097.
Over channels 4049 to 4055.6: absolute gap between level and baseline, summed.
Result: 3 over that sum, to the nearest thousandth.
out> 0.017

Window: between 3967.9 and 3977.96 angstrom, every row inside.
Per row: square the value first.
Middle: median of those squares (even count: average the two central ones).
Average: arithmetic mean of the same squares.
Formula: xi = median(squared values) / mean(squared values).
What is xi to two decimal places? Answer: 0.72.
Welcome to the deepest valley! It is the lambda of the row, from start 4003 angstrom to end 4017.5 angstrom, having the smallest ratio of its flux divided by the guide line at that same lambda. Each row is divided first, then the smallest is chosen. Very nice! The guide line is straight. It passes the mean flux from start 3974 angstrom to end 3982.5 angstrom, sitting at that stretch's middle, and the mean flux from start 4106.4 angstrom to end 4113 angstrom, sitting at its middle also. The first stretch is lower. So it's 4005.99 angstrom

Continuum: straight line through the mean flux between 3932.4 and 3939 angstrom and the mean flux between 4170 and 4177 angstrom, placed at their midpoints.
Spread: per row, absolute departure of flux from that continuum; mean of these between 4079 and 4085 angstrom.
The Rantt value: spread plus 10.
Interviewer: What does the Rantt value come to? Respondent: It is 64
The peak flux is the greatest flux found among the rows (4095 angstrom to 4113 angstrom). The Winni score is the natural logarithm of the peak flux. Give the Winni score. 5.42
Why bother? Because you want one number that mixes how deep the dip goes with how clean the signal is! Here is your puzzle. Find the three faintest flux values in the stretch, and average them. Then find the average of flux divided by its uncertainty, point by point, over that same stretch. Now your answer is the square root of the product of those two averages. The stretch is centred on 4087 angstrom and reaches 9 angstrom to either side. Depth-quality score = 35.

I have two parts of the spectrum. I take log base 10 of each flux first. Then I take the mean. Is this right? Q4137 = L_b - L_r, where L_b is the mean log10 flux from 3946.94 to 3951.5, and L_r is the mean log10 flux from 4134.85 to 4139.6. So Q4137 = -0.11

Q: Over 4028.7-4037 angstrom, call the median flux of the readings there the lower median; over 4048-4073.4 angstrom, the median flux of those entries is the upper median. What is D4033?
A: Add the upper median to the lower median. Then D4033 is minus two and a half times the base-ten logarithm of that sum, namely -6.56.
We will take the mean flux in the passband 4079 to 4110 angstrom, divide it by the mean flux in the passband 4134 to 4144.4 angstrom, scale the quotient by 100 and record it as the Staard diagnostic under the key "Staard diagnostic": 98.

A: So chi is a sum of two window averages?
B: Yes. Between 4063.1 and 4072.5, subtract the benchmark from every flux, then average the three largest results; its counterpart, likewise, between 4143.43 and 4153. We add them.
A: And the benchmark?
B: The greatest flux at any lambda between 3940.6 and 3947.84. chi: 70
